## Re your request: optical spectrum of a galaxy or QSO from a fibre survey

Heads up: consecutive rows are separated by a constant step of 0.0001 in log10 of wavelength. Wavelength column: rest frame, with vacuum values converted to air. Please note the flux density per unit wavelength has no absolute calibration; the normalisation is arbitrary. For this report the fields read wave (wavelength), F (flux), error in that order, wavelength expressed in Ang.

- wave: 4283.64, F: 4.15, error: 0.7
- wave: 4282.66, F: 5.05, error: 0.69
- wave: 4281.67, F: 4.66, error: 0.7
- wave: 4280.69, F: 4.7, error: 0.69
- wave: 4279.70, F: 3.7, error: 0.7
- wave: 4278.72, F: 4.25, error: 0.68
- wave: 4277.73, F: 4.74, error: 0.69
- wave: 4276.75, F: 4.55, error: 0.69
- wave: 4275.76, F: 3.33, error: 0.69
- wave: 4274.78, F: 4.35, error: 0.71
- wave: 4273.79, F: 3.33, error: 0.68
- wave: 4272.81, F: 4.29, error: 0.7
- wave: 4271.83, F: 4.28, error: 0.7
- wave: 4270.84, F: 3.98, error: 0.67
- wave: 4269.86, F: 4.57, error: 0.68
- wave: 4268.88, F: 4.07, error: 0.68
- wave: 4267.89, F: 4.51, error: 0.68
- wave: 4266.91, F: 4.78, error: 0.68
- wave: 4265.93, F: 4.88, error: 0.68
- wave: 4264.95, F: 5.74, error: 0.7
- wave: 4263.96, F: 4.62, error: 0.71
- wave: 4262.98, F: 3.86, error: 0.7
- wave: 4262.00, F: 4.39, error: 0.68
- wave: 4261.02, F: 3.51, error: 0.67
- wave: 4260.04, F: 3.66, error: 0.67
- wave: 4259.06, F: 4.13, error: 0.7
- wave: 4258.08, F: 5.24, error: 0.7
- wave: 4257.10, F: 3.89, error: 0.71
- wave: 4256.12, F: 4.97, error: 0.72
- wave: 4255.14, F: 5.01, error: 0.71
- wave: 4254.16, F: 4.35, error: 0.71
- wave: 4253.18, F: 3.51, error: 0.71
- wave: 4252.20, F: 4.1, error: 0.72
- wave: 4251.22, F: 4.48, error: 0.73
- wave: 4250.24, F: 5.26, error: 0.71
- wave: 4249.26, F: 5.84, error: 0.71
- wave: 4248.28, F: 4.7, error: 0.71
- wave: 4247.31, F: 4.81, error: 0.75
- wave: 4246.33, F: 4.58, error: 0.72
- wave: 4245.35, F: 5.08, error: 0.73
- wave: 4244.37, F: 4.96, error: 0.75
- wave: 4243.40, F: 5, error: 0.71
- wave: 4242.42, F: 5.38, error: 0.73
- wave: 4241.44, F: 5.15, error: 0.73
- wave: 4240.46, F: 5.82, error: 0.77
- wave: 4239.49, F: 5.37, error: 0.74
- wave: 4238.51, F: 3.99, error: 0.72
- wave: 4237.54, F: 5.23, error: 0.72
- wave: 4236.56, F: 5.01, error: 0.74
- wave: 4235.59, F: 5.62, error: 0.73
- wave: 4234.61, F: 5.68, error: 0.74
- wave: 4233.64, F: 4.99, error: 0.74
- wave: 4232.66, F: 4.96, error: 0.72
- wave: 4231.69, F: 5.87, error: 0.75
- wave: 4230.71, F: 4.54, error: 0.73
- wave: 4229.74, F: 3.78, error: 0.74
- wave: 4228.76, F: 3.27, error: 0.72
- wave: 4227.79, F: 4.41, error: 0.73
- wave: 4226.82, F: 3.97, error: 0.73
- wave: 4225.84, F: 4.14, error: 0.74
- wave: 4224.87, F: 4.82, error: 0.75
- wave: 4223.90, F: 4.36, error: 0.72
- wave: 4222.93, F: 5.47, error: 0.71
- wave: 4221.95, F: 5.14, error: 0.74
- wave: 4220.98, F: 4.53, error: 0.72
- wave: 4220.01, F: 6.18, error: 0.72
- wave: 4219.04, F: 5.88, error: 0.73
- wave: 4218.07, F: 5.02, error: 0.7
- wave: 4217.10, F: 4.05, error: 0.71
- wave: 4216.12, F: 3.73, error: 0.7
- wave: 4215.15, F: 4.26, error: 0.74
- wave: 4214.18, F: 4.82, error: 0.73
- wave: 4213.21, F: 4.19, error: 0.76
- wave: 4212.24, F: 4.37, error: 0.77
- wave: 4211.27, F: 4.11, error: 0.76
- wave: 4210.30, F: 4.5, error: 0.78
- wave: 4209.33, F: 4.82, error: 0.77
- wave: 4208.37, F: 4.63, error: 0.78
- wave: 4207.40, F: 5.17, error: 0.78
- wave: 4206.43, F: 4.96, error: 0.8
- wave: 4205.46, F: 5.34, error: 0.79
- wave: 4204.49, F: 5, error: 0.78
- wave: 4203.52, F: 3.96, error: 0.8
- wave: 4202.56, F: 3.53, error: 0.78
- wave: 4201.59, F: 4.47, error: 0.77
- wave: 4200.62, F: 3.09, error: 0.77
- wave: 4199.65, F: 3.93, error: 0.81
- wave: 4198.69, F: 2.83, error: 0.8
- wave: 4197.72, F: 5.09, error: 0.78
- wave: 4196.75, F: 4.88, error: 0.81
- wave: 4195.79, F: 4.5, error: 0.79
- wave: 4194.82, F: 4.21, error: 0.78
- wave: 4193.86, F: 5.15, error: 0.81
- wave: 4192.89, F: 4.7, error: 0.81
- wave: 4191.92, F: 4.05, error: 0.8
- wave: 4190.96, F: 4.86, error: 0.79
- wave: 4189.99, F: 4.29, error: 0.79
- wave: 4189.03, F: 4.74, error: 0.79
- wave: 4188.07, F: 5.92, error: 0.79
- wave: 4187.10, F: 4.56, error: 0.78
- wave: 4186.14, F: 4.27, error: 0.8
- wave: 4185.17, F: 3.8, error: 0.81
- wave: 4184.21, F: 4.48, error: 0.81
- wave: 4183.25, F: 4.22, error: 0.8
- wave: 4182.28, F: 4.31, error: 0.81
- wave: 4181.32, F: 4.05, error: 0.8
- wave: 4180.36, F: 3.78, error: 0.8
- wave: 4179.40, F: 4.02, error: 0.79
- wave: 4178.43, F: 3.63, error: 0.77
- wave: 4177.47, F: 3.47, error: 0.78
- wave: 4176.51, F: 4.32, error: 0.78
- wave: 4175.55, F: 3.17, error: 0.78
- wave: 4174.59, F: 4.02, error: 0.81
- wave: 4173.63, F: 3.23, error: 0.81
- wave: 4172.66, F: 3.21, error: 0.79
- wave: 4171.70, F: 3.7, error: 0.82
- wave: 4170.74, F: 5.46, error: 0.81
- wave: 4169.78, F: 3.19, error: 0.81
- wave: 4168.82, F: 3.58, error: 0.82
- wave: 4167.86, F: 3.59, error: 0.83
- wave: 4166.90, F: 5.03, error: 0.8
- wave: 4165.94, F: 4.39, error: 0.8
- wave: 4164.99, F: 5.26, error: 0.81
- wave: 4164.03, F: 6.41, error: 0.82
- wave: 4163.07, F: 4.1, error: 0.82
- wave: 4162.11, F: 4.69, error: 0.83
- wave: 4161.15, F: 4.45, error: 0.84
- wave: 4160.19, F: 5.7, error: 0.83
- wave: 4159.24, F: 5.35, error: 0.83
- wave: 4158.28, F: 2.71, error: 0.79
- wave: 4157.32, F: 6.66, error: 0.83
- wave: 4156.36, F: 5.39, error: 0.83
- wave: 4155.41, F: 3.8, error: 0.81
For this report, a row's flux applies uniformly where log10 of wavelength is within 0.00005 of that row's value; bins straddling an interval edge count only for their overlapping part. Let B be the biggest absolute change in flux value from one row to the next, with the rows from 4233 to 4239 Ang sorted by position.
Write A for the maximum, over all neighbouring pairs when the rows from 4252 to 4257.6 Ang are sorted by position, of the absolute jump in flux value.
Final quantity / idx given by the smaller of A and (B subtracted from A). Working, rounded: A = 1.08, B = 1.24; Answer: -0.2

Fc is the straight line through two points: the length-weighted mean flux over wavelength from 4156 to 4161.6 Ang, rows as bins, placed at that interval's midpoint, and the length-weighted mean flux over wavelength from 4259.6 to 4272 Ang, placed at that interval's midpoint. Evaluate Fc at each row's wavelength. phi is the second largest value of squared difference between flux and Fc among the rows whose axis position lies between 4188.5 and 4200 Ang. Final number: 0.73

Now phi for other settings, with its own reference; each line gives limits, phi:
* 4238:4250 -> 1.65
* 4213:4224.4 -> 1.47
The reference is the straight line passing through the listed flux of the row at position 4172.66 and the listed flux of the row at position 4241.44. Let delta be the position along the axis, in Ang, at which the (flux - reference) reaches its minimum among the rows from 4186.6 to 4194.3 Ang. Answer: 4191.92 Ang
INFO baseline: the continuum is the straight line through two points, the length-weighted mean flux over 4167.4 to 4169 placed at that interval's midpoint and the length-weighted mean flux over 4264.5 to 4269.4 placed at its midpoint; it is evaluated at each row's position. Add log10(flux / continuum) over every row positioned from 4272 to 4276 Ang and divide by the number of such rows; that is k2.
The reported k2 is -0.109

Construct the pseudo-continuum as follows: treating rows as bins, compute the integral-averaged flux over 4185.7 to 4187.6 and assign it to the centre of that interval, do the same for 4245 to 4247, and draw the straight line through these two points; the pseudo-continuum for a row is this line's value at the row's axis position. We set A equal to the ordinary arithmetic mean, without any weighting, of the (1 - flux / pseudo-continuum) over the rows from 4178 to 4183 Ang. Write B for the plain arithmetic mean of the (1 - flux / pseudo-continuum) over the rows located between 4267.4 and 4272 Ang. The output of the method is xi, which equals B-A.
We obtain 0.04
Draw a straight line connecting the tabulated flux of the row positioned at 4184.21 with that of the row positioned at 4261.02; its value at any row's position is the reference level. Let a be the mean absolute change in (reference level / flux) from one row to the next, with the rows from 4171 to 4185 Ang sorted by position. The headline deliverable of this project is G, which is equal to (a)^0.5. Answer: 0.385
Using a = 0.148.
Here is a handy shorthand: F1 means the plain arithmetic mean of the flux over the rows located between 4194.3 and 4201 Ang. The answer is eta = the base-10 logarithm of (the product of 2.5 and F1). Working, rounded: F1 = 4.08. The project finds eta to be 1.01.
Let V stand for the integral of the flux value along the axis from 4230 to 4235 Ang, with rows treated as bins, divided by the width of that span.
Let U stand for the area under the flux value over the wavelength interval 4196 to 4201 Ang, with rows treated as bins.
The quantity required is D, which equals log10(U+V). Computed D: 1.40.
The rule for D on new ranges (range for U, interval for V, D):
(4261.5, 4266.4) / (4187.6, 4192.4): 1.44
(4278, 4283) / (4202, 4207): 1.43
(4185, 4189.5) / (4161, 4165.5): 1.42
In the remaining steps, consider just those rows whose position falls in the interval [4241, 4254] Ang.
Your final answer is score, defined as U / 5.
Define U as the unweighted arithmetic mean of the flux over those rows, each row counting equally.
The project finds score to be 0.97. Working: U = 4.8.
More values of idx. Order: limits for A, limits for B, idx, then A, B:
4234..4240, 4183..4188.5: 0.0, 1.38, 1.36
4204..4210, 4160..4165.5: -1.8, 0.54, 2.31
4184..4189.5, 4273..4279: 0.1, 1.36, 1.22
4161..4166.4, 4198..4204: 0.9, 2.31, 1.38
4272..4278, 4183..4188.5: -0.1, 1.22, 1.36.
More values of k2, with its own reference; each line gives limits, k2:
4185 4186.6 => 0.026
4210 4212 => 0.020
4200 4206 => 0.016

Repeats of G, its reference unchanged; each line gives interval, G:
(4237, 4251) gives 0.287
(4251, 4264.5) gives 0.367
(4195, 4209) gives 0.463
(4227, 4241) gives 0.363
